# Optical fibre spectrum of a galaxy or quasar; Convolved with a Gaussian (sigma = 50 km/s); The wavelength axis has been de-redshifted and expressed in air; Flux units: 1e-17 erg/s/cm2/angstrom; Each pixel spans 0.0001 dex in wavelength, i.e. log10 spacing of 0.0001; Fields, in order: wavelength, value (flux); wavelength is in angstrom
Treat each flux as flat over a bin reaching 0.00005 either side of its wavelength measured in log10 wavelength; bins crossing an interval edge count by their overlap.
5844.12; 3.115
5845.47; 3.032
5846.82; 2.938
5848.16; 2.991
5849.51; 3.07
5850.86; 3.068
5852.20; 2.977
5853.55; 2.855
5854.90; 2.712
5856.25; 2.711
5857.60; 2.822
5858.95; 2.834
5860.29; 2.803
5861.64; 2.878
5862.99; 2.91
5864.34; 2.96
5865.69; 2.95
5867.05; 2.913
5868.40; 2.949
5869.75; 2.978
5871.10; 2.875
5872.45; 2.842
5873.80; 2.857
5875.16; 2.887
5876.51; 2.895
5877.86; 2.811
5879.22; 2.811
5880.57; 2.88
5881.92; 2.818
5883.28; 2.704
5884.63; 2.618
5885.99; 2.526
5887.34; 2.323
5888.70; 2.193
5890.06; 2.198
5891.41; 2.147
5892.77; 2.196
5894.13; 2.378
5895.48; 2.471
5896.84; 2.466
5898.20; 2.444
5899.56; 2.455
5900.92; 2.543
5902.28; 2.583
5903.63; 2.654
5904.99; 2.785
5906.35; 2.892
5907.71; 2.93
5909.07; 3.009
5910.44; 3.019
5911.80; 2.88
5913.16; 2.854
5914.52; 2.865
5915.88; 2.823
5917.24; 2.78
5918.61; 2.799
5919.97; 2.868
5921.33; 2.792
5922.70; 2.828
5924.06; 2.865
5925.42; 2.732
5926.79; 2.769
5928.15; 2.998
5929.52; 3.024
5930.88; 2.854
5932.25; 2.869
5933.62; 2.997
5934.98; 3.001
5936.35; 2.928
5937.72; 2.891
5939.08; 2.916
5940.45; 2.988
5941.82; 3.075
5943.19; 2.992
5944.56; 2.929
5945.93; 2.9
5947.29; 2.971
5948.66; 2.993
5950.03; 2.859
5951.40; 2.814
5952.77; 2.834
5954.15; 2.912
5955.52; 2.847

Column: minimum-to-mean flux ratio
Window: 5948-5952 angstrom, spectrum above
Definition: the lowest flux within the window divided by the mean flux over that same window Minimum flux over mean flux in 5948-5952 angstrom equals 0.974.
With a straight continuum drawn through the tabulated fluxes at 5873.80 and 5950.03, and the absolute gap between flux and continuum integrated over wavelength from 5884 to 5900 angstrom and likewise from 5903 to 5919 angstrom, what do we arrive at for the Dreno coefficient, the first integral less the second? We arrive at 7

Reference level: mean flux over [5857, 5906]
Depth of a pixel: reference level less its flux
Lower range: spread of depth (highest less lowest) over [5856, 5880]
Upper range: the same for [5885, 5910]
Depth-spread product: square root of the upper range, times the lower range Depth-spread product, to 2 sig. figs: 0.25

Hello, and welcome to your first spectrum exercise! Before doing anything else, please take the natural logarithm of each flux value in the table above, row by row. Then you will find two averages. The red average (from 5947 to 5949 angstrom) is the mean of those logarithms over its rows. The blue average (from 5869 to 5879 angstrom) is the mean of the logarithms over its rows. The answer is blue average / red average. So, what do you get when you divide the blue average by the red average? 0.97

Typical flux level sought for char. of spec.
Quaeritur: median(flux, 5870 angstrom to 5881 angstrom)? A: 2.87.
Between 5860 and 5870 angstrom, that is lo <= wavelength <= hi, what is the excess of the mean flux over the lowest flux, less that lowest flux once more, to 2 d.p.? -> -2.69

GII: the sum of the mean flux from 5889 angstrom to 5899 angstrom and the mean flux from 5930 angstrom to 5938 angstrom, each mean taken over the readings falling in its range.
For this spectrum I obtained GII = 5.25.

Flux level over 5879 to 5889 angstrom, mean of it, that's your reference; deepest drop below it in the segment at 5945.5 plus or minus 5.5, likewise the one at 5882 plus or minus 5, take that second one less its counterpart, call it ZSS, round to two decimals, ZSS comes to 0.33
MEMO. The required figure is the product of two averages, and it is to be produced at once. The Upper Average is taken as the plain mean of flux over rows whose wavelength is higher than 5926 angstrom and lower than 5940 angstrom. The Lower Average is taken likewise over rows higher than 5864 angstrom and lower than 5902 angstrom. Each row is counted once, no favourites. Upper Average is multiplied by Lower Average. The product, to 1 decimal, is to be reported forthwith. 7.7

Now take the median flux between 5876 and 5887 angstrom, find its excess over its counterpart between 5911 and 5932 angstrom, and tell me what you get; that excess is -0.04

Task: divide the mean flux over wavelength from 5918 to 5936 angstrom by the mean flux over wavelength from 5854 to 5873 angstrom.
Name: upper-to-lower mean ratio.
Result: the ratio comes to 1.00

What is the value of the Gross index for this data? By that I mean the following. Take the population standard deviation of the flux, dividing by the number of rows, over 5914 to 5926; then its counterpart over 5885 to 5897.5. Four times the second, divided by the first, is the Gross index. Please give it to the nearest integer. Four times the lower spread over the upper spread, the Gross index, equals 13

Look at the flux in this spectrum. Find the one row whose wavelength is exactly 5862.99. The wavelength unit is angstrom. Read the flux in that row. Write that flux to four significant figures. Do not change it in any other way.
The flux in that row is 2.910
